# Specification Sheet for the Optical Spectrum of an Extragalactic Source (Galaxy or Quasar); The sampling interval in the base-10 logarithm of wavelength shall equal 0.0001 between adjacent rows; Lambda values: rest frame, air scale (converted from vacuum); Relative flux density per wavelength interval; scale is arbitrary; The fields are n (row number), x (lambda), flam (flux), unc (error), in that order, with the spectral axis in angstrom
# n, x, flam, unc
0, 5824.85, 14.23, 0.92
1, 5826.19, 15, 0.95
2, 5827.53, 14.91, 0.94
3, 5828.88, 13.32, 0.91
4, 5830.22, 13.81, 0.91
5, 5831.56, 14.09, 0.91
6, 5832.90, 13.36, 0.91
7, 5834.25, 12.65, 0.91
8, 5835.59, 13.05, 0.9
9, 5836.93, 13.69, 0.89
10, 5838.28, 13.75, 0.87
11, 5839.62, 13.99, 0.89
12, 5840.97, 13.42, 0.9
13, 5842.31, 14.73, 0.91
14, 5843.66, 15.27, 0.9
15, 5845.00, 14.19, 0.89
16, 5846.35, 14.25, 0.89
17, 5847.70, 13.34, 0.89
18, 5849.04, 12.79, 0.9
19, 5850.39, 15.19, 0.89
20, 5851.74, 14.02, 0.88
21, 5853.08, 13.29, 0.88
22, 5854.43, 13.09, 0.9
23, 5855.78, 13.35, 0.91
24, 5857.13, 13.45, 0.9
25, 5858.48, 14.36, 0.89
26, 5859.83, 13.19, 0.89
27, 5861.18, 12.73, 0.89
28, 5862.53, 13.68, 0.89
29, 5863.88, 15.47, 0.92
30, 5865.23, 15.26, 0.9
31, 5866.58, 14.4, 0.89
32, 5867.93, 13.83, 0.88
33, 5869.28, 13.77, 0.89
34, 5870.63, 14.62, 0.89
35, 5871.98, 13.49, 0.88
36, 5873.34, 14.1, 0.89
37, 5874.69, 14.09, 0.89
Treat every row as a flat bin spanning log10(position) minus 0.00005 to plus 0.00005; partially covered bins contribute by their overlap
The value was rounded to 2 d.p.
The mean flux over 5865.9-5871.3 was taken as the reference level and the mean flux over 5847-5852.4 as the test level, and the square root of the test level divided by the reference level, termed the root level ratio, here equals 0.99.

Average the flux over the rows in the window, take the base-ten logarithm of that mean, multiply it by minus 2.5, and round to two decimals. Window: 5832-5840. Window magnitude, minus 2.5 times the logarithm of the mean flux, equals -2.82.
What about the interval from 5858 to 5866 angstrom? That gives -2.87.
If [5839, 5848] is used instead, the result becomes -2.88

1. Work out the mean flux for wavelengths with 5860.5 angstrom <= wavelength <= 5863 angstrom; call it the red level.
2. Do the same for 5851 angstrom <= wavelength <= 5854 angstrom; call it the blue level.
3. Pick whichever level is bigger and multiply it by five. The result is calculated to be 68.3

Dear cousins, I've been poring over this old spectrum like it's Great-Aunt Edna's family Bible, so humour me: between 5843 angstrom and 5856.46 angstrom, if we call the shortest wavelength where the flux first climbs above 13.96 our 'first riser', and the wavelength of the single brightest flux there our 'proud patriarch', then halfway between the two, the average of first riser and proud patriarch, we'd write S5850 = 5843.7 angstrom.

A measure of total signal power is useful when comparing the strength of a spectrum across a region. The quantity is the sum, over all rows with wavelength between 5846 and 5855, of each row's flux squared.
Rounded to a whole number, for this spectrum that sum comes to 1320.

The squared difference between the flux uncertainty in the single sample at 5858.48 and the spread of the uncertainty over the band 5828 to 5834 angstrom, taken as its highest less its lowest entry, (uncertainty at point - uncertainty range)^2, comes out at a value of 0.792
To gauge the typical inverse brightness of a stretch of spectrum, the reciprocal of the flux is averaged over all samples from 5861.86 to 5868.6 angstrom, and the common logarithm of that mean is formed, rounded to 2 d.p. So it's -1.16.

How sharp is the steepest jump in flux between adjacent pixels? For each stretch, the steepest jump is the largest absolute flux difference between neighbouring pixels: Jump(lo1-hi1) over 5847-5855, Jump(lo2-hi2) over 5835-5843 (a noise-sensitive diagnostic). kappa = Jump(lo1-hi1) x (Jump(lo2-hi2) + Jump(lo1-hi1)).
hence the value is 9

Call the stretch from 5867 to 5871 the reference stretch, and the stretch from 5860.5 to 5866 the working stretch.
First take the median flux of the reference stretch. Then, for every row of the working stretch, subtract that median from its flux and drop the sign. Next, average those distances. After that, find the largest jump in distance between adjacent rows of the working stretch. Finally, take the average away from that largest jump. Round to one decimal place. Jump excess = 0.4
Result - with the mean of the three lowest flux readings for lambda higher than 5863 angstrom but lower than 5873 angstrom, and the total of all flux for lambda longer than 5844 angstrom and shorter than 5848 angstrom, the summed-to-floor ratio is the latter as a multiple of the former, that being 3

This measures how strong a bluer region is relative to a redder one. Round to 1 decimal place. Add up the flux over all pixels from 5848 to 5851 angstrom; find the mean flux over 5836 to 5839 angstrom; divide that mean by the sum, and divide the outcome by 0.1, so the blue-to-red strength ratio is 4.9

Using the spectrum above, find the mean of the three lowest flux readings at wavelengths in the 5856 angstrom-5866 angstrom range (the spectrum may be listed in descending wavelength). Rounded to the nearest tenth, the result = 13.1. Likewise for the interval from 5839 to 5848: 13.6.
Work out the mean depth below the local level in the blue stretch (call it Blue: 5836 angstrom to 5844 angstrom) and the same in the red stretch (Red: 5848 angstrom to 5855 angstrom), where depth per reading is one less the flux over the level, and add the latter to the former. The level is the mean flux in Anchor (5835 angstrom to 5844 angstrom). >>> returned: 0.01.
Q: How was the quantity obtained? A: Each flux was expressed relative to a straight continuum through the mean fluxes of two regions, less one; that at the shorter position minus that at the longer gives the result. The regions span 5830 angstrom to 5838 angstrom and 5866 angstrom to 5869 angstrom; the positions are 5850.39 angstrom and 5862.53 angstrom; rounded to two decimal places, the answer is 0.13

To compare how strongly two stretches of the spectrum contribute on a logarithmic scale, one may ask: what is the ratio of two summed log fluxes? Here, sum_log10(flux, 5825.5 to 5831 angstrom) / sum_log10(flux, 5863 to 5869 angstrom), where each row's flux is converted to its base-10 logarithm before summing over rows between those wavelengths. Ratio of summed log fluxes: 0.99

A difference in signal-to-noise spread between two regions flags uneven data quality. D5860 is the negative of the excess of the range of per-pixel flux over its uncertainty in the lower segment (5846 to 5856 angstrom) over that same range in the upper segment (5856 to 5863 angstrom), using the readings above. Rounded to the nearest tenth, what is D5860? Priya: -1.0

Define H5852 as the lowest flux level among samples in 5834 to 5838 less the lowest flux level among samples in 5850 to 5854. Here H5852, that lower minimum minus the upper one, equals -0.6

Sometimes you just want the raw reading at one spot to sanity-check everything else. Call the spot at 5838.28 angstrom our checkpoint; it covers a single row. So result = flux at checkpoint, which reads 13.75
